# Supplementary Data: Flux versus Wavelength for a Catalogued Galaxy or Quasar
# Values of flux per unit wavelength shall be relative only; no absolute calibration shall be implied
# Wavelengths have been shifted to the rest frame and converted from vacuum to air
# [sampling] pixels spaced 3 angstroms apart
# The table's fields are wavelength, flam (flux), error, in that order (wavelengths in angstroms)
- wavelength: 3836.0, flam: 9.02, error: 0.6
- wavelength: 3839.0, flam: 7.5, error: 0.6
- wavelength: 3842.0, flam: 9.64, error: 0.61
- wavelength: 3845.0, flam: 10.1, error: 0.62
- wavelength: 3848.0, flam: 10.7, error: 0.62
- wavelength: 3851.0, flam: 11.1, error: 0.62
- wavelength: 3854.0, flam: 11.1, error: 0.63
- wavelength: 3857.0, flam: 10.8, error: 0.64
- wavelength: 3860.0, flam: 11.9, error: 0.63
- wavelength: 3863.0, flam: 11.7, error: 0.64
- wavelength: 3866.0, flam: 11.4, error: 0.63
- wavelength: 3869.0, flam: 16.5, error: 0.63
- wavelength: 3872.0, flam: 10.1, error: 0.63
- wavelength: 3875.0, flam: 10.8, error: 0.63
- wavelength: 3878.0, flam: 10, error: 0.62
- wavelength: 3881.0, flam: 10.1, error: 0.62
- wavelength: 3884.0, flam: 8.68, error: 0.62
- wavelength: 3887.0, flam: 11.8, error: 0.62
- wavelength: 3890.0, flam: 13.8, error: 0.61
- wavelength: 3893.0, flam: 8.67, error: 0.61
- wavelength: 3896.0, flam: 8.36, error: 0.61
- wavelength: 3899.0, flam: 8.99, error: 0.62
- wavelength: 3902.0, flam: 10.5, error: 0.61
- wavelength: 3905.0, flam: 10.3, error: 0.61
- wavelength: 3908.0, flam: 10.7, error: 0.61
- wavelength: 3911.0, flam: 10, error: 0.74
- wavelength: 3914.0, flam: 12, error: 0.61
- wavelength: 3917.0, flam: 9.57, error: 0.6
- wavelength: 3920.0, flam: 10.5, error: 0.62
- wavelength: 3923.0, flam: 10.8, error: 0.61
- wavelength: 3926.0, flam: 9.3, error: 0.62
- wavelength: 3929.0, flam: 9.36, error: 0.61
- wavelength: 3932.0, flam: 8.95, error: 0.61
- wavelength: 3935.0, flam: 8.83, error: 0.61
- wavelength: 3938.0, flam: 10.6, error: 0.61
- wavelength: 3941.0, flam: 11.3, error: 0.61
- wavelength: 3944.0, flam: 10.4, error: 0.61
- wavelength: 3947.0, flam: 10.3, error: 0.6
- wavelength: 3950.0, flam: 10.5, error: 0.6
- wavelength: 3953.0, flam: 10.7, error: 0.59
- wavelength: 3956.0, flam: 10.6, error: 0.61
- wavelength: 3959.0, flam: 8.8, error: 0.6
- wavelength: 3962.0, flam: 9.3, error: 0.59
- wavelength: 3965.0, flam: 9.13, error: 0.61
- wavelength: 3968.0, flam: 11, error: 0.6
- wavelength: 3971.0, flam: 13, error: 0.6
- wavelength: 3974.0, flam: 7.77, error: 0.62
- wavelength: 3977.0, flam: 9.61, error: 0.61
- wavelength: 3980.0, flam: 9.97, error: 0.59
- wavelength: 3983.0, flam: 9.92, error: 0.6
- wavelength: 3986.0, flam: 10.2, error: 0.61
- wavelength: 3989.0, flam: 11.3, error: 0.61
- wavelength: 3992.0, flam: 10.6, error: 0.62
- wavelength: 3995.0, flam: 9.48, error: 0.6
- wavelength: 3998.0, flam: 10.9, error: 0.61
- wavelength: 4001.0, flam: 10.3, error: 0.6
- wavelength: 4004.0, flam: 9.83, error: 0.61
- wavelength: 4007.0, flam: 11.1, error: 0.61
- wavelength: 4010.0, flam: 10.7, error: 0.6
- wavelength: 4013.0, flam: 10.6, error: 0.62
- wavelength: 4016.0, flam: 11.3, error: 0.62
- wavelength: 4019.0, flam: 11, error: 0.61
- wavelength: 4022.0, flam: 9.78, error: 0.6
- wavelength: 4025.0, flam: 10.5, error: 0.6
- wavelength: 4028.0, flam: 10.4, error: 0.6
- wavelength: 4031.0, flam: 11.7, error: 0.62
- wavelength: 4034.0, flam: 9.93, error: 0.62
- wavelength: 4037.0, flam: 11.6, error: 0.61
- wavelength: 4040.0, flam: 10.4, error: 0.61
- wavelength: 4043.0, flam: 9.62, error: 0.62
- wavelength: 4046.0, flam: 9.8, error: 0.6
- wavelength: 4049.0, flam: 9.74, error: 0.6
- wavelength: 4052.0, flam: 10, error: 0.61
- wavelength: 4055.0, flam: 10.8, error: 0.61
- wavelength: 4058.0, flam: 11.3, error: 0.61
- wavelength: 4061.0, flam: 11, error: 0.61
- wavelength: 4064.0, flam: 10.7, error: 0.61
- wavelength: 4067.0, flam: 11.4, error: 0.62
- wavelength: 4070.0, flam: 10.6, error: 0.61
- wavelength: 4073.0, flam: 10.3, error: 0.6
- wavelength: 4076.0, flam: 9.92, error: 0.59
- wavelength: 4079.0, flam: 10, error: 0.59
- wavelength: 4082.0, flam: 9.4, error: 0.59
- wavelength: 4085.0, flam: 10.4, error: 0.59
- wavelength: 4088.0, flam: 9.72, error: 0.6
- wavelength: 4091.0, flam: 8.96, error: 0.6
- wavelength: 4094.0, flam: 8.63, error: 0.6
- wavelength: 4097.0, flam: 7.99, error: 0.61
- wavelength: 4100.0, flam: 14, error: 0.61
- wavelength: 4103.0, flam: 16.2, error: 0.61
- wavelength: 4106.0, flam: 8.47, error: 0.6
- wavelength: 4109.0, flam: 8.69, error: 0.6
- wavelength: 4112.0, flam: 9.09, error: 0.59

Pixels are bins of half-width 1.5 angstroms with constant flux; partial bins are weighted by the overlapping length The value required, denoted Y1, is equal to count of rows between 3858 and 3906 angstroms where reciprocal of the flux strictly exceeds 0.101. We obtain 4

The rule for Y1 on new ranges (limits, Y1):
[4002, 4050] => 5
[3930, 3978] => 7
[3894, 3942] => 7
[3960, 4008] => 6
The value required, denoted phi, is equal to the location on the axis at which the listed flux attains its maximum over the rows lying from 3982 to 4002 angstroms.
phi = 3989.0 angstroms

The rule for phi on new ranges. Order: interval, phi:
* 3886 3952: 3890.0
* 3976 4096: 4031.0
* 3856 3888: 3869.0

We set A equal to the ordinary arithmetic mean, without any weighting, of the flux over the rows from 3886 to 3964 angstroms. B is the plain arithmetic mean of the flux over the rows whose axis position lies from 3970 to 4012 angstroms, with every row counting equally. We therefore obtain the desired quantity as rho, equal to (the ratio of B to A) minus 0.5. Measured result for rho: 0.514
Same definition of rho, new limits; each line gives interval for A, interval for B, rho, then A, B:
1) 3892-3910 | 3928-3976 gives 0.547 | 9.6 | 10.0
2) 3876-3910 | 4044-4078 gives 0.533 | 10.2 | 10.5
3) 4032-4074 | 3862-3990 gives 0.487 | 10.5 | 10.4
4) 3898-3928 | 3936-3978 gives 0.495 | 10.3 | 10.2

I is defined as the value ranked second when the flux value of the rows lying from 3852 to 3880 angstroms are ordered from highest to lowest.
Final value 11.9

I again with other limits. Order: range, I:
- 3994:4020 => 11.1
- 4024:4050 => 11.6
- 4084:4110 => 14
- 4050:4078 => 11.3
